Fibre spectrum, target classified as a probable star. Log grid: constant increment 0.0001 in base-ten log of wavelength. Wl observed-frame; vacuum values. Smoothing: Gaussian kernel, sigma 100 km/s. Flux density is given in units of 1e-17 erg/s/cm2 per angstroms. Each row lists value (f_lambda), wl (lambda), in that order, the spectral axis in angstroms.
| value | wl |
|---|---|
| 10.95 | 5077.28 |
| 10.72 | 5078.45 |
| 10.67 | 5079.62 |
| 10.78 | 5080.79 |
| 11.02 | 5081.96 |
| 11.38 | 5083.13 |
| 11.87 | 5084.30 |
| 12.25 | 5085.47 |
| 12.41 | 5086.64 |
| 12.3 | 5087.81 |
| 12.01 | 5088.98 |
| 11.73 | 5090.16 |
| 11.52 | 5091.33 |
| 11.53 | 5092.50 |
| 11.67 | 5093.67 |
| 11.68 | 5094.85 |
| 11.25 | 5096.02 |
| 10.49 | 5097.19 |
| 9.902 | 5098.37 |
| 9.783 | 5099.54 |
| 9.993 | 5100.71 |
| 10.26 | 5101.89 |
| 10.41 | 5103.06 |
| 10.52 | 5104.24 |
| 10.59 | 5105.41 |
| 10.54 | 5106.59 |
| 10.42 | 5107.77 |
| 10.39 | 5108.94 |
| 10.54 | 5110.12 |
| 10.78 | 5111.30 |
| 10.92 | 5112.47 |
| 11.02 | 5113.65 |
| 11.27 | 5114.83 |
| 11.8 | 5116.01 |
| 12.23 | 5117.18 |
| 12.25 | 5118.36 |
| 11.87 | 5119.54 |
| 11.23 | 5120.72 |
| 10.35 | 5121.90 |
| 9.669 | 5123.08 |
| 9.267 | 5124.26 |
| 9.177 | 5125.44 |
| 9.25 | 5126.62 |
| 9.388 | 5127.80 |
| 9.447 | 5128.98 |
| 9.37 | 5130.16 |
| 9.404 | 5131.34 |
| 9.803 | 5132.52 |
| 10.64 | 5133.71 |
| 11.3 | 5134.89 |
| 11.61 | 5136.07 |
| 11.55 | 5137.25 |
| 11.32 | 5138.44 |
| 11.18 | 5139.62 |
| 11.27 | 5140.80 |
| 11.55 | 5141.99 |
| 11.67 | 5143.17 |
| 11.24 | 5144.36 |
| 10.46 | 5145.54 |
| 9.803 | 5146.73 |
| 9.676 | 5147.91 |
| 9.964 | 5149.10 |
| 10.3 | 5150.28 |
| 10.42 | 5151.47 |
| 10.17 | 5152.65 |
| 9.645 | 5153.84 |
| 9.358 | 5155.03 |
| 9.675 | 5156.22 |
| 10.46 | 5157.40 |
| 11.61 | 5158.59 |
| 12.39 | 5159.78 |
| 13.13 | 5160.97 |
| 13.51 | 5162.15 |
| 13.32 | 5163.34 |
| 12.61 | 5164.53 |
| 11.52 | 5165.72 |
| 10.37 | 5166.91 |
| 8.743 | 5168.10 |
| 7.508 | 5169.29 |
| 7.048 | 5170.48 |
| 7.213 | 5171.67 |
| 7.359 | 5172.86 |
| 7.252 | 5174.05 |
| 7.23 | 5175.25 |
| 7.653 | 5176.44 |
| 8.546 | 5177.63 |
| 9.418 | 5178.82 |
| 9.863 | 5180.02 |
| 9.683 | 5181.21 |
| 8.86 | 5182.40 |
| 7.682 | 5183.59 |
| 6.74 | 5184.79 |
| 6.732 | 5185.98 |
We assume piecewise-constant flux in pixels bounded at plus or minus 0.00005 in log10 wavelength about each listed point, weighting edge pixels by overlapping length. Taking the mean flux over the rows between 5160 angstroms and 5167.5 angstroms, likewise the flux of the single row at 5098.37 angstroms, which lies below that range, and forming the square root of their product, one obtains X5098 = 11.1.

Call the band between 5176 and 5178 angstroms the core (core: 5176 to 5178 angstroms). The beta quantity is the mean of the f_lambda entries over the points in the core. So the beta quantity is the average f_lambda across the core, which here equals 8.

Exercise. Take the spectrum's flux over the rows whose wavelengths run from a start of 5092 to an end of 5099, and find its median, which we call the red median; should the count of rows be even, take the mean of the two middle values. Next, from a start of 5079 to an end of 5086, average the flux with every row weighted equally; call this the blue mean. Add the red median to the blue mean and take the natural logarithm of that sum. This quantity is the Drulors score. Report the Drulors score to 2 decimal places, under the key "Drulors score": 3.12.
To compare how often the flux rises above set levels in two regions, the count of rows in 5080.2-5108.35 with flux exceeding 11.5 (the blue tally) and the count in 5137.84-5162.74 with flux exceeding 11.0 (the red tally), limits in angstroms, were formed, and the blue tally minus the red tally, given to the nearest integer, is 0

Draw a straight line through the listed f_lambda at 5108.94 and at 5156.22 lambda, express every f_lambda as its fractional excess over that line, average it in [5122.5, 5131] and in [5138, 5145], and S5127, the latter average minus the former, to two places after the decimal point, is 0.22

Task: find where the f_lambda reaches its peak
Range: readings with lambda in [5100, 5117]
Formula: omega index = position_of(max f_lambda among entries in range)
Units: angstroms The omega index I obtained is 5116.01 angstroms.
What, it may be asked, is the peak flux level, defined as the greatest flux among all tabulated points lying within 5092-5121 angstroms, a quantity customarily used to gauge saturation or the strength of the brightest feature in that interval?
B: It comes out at 12.25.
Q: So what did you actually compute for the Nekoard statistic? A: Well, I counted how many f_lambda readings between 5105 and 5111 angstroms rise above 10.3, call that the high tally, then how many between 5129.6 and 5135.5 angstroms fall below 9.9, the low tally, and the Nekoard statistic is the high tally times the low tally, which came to 15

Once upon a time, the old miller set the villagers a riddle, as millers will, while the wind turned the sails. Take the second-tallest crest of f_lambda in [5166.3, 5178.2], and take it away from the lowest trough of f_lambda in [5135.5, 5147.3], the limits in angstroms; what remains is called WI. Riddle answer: 1.1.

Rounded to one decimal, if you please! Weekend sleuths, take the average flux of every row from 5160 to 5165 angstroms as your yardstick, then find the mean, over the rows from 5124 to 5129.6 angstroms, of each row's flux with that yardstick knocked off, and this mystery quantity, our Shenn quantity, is -3.8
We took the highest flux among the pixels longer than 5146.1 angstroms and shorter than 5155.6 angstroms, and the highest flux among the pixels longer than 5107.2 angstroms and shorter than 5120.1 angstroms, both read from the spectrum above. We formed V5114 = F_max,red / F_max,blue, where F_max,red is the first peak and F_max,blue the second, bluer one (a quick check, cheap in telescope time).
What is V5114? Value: 0.85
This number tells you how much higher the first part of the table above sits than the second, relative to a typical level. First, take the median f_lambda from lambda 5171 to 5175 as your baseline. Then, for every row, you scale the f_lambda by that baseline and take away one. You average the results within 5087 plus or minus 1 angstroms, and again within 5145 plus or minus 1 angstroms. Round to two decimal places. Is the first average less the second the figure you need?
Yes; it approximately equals 0.21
